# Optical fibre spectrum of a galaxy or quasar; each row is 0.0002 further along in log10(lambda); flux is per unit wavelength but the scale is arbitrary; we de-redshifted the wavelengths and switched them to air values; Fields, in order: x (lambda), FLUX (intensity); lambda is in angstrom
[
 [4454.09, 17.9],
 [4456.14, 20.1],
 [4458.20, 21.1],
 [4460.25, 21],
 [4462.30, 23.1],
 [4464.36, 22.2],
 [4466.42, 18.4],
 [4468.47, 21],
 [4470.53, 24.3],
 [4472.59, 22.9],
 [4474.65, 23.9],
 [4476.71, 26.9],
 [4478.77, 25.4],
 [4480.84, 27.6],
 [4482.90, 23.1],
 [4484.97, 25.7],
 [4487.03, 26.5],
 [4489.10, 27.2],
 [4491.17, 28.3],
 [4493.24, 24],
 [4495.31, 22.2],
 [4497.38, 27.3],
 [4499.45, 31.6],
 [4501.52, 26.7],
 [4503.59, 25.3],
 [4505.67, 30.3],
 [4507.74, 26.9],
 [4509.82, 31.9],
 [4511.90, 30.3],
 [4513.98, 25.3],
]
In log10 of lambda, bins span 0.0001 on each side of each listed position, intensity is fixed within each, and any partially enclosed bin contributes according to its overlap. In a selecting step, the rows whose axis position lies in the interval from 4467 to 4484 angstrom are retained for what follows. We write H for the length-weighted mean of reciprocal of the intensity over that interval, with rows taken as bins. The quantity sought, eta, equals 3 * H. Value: 0.125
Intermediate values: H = 0.0416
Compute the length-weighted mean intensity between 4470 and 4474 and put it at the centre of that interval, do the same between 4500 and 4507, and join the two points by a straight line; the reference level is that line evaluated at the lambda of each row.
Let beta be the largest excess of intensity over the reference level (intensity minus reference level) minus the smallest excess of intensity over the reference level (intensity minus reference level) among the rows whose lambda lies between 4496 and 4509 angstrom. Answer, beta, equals 7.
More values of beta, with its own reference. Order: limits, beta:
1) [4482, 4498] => 7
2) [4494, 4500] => 9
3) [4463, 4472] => 5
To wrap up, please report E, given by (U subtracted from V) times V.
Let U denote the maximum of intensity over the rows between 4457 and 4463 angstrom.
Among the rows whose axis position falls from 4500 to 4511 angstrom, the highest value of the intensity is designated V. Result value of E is 281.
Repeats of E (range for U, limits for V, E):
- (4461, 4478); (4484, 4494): 40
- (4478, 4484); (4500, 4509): 82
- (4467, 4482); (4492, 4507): 126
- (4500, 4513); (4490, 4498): -102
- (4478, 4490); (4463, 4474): -80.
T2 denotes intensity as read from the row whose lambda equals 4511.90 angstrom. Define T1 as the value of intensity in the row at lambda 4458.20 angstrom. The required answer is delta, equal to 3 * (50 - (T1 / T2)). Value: 148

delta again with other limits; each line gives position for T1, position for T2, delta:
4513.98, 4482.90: 147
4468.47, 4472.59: 147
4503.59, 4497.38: 147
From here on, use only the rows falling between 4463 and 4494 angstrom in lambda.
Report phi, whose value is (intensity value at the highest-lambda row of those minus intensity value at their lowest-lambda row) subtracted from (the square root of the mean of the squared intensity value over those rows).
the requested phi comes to 23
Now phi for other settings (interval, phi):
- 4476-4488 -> 26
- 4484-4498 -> 24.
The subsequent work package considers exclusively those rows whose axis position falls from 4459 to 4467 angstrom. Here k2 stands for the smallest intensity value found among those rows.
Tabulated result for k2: 18.4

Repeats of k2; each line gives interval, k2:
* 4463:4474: 18.4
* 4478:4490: 23.1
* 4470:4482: 22.9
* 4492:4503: 22.2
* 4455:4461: 20.1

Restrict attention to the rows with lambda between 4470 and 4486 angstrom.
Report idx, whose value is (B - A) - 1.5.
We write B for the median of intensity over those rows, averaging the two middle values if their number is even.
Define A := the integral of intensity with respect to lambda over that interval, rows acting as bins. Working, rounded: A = 400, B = 25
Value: -377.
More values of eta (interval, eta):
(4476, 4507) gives 0.114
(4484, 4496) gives 0.117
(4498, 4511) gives 0.105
